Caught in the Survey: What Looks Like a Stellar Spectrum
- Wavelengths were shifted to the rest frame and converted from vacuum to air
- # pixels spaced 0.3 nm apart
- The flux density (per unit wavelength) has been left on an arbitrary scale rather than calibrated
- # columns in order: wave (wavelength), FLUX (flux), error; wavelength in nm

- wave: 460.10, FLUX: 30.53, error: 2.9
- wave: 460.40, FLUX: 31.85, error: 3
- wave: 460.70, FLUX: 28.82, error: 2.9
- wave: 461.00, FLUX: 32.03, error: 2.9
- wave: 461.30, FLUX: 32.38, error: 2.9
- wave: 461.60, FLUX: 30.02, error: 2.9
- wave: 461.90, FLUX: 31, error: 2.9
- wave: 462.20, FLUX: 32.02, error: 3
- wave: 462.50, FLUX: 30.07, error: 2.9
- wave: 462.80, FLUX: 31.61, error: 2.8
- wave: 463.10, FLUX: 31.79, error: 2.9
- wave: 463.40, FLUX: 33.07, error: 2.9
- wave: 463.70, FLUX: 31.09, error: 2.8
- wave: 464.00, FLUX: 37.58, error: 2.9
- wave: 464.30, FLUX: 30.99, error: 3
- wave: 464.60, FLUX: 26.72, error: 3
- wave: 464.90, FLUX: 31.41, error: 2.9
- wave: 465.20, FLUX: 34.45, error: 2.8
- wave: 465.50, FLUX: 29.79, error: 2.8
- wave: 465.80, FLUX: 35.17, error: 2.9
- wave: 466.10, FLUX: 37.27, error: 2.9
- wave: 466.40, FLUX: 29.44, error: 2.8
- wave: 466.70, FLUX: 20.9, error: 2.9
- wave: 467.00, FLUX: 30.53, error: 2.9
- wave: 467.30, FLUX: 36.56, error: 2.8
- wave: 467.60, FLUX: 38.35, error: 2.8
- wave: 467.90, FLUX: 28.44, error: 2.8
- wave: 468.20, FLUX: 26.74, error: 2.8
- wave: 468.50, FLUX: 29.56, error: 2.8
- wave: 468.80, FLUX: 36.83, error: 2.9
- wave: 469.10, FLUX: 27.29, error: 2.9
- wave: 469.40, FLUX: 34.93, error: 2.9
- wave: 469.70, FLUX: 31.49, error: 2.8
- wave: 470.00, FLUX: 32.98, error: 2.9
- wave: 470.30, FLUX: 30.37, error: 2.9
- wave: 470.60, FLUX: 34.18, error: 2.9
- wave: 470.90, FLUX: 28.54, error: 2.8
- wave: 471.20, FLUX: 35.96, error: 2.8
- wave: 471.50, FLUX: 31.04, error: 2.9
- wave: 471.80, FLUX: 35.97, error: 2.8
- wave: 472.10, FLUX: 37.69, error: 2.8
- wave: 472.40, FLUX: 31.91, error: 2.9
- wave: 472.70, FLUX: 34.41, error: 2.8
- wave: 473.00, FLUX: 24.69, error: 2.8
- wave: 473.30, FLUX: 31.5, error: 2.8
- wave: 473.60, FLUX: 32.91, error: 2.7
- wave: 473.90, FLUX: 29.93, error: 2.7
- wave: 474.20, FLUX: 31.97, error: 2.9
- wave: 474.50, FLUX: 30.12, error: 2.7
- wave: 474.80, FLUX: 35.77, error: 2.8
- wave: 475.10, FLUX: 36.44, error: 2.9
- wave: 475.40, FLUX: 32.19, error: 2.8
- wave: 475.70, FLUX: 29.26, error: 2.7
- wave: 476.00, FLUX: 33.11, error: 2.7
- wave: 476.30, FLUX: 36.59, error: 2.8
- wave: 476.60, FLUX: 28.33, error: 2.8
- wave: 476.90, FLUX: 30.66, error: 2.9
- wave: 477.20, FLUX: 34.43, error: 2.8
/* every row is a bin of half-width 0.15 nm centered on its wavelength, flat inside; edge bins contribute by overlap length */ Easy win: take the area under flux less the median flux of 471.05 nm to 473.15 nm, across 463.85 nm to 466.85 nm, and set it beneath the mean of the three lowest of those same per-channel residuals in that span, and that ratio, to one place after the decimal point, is 1.0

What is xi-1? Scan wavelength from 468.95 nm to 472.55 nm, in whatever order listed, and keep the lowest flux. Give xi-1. 27.29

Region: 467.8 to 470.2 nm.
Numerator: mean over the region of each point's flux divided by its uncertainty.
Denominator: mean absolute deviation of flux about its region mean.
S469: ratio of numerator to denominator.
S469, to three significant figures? 3.60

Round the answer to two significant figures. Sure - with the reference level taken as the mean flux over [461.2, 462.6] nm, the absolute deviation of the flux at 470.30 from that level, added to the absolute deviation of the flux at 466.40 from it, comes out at 2.4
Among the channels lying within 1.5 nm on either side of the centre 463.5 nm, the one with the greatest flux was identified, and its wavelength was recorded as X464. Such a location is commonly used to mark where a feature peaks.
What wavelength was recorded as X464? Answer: 464.00 nm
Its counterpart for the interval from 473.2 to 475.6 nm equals 475.10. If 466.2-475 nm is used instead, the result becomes 467.60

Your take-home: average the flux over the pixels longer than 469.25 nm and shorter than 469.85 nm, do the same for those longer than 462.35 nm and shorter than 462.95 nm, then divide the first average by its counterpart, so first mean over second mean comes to 1.08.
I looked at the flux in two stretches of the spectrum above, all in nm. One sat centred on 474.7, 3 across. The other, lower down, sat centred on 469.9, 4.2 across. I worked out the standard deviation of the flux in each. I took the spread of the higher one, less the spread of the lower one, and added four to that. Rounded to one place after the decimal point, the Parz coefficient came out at 2.9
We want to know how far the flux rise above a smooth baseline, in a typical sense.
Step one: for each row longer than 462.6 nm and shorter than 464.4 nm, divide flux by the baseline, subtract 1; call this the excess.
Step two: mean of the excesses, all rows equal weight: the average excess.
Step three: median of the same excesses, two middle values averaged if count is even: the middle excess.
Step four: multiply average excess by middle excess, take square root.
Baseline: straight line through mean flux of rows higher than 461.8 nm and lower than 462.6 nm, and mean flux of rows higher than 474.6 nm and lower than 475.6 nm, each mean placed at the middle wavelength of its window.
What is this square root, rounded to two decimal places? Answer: 0.02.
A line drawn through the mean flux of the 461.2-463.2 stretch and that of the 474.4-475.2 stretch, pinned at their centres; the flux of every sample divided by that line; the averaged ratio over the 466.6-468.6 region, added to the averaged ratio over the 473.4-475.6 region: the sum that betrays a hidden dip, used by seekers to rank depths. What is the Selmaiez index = 1.89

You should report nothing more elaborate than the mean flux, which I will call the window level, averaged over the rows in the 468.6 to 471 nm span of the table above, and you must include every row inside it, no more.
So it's 32.1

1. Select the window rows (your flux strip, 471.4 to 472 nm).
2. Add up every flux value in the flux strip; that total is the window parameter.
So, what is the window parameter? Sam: 67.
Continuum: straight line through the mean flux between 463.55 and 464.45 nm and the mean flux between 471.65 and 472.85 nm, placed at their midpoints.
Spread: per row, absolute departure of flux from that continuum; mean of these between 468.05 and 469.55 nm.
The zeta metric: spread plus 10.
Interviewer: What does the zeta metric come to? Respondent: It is 14.4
